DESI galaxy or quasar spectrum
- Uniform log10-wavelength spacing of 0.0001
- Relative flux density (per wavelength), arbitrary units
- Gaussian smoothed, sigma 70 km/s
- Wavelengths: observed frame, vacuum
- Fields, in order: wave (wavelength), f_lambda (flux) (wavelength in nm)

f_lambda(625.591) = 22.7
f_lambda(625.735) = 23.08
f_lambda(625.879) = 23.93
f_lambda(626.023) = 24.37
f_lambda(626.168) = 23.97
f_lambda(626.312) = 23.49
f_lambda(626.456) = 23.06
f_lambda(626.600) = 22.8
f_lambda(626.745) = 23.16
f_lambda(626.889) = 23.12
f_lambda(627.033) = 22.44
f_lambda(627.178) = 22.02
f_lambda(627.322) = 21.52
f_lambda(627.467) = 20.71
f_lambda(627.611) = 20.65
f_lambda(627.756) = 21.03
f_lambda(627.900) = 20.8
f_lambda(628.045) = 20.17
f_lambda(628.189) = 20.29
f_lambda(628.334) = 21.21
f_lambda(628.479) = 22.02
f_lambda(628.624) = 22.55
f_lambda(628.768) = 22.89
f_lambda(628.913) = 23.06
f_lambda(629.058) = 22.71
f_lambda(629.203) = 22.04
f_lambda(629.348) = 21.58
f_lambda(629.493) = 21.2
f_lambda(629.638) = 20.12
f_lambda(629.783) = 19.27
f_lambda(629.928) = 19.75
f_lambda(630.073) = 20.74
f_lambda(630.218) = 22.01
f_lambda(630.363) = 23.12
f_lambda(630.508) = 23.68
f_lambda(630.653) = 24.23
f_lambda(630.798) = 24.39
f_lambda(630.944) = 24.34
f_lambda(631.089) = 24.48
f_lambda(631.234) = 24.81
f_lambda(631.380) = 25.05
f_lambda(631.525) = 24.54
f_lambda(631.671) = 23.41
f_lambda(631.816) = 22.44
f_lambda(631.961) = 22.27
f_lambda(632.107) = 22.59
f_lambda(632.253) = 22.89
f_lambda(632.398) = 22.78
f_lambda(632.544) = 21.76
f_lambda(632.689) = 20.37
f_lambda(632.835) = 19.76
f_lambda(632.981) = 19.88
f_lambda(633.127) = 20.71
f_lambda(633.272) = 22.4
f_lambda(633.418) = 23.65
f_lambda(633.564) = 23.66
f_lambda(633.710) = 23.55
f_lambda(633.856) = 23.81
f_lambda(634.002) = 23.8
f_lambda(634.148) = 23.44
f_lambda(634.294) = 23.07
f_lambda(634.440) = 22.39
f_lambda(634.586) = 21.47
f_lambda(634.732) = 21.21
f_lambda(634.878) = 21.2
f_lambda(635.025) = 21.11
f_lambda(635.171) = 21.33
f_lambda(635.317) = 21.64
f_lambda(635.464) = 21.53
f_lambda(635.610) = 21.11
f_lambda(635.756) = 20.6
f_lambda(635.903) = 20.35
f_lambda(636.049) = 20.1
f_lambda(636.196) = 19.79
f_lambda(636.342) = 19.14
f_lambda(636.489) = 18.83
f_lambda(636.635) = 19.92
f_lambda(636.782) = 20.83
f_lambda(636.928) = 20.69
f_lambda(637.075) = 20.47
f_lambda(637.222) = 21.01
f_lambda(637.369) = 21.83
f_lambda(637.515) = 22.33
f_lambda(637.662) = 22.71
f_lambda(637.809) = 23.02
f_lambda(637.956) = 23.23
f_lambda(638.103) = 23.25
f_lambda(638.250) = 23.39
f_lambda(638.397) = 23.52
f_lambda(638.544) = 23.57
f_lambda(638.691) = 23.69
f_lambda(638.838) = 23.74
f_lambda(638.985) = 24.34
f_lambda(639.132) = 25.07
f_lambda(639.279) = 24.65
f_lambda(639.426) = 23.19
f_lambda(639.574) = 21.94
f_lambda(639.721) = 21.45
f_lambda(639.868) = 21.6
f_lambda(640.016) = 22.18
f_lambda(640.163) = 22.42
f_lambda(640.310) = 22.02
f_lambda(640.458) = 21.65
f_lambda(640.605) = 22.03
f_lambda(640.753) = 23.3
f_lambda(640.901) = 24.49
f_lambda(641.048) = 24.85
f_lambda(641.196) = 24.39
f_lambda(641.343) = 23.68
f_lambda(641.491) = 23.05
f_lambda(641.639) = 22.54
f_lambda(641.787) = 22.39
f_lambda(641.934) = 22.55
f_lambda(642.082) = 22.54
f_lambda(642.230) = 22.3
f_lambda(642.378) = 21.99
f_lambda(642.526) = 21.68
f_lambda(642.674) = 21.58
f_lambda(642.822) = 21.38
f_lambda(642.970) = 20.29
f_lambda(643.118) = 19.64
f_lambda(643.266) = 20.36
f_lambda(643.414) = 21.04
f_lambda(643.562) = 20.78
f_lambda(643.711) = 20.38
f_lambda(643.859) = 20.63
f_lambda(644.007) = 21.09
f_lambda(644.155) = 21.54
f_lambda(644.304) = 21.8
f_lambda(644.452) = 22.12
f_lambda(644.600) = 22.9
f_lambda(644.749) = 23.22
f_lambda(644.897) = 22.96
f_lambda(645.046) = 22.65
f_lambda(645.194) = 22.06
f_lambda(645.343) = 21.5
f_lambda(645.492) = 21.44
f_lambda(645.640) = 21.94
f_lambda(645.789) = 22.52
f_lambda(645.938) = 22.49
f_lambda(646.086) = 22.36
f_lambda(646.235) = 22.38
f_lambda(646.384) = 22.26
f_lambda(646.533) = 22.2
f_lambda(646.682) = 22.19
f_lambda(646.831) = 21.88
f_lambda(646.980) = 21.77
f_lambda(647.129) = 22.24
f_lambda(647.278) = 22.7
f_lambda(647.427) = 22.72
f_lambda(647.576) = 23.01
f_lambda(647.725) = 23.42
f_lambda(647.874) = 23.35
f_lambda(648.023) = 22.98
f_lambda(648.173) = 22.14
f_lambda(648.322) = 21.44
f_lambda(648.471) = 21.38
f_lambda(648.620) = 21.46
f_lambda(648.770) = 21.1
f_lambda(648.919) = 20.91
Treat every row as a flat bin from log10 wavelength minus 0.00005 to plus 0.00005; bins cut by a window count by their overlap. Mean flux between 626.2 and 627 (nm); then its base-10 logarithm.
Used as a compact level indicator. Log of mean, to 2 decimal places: 1.36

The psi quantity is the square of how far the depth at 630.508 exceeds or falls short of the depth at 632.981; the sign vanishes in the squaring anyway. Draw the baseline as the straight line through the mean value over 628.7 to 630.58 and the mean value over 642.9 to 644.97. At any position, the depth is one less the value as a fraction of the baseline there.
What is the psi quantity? 0.030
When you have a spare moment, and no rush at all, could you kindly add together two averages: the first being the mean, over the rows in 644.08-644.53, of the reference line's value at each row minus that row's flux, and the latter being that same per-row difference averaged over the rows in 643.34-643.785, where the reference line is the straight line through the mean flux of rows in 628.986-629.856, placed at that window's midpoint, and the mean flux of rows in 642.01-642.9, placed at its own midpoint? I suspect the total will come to 1.4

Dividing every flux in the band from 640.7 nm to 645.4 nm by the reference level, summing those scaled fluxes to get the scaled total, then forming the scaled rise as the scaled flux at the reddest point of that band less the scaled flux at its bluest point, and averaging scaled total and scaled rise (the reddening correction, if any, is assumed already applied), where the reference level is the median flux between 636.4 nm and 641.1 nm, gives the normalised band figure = 16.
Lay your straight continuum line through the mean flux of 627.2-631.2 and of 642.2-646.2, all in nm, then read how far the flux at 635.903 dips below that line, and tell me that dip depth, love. 1.4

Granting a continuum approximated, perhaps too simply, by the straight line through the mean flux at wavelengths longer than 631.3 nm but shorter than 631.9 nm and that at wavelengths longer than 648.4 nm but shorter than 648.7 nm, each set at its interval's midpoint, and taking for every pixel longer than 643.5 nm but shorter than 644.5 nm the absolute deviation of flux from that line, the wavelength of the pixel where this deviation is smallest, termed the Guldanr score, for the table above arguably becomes 644.452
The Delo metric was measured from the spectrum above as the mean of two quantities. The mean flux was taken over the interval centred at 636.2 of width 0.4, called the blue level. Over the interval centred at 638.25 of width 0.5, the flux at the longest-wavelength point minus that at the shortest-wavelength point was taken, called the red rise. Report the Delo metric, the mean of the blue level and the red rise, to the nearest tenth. 10.0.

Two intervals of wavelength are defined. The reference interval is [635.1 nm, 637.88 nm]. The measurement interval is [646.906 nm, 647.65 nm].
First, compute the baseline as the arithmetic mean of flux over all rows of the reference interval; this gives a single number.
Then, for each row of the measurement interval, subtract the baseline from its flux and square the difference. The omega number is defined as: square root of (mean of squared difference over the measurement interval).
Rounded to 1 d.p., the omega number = 1.6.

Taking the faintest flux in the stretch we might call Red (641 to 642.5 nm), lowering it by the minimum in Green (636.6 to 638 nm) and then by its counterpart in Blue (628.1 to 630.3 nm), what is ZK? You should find -17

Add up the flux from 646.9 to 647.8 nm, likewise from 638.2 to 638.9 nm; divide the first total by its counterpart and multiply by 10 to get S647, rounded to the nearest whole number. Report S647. 12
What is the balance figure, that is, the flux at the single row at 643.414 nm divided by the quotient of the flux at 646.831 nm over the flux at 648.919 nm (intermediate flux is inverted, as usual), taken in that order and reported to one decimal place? 20.1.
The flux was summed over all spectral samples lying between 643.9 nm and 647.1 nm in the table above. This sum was 465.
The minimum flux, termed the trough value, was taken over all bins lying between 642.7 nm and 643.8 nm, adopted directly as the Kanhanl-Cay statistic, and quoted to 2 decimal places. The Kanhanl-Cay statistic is 19.64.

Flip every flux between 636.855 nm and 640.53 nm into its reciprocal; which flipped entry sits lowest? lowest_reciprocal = 0.0399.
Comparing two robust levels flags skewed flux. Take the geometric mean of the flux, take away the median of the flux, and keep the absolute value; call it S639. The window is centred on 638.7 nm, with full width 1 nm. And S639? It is 0.21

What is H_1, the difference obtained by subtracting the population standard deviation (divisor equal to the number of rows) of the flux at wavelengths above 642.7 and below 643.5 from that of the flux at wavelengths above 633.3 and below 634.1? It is -0.51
